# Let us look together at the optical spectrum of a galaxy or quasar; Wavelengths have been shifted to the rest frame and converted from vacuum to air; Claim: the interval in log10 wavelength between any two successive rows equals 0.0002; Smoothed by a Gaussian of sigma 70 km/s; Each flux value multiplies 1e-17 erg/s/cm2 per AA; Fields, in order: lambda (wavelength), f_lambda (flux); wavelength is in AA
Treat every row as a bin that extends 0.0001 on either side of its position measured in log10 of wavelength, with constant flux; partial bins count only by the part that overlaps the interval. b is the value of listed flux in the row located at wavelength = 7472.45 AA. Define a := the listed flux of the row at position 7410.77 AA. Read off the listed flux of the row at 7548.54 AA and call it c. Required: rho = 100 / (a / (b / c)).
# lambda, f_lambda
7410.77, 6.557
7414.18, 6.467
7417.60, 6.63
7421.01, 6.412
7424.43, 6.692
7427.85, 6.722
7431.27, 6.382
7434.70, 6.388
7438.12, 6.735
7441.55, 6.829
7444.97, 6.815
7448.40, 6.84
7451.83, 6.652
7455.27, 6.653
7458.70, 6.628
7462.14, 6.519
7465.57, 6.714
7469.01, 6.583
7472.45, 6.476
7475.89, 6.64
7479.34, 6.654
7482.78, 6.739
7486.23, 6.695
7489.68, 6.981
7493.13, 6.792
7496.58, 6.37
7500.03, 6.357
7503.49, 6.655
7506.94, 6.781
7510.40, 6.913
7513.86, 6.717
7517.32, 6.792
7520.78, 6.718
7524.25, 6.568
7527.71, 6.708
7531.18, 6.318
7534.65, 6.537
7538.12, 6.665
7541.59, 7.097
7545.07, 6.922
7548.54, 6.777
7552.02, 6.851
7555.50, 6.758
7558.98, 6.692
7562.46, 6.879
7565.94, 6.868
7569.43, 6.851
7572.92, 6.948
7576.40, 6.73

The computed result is 14.6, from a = 6.557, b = 6.476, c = 6.777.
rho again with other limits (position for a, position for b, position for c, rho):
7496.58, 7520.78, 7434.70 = 16.5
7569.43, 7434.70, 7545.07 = 13.5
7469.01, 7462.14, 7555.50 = 14.7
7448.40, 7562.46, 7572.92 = 14.5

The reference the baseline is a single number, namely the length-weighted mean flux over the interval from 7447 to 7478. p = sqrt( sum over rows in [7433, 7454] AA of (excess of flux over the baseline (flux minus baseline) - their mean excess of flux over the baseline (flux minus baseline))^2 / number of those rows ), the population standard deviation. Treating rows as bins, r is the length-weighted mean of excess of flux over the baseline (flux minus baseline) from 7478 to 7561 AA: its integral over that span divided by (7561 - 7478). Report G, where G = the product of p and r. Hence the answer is 0.013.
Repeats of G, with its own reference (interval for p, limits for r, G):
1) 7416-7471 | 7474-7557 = 0.011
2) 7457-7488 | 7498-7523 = 0.006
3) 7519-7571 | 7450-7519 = 0.006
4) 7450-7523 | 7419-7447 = -0.001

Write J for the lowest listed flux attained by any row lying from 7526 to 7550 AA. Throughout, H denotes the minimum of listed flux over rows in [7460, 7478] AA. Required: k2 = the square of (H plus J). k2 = 163.7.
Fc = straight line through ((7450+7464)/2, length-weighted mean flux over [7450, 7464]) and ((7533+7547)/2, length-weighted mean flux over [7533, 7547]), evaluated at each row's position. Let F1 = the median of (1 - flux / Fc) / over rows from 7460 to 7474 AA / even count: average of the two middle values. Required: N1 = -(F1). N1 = -0.013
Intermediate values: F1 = 0.013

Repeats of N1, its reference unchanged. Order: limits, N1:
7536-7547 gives 0.015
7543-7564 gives -0.003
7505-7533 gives -0.006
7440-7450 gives 0.037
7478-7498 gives 0.006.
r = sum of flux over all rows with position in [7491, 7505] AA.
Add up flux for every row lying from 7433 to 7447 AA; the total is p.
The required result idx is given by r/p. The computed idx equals 0.98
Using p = 26.8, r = 26.2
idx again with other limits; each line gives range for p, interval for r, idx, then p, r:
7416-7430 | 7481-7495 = 1.03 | 26.5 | 27.2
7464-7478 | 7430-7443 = 1.00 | 26.4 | 26.3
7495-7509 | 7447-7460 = 1.02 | 26.2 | 26.8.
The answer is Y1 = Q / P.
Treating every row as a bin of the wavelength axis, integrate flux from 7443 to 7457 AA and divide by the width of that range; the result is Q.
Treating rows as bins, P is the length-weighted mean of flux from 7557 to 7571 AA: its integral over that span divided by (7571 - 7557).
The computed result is 0.989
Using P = 6.82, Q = 6.74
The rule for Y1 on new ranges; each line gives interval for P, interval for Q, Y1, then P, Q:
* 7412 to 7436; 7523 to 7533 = 1.000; 6.53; 6.53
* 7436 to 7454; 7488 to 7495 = 1.017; 6.76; 6.88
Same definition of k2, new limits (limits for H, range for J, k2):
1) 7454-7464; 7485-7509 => 165.8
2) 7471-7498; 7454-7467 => 166.1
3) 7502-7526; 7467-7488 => 170.1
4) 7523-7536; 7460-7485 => 163.7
